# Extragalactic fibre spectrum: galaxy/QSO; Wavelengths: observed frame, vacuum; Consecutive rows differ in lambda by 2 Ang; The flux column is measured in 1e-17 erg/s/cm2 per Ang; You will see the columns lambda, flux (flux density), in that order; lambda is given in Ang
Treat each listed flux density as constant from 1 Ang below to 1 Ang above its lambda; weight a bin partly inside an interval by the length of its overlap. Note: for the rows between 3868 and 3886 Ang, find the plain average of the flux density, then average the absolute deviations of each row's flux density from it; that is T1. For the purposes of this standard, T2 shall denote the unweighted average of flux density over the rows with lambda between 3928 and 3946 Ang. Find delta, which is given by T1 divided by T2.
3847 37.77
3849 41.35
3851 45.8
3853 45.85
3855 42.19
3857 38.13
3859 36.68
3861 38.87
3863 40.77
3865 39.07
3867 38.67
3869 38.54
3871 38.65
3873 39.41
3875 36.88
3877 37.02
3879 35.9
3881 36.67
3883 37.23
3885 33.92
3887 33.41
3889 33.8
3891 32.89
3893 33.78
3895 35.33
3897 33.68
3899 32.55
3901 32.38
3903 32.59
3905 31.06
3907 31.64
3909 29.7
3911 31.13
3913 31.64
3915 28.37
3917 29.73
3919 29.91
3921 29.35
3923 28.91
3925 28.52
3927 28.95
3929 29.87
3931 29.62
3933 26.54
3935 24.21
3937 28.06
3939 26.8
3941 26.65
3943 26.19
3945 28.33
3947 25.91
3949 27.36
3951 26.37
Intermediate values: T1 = 1.18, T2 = 27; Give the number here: 0.043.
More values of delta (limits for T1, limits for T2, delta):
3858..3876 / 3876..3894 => 0.024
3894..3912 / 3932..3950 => 0.045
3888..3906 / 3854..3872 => 0.023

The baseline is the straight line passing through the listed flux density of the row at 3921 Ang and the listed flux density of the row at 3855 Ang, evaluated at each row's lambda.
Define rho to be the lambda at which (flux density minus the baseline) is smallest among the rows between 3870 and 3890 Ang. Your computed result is 3887 Ang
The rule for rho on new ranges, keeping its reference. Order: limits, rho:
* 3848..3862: 3859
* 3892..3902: 3899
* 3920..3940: 3935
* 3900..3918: 3915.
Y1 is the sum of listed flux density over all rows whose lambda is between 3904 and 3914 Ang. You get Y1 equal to 155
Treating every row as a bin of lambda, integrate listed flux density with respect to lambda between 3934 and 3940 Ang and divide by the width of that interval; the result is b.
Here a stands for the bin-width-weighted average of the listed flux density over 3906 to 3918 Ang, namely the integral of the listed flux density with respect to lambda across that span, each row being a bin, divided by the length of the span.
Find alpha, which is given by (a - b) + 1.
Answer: 5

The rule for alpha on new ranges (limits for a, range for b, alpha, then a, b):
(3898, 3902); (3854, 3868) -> -6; 32.5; 39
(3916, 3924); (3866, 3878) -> -8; 29.5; 38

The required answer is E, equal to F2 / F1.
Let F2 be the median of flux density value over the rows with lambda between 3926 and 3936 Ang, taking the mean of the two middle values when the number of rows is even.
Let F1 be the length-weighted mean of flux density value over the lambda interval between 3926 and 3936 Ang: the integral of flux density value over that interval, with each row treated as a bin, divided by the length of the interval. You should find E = 1.040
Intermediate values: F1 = 28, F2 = 29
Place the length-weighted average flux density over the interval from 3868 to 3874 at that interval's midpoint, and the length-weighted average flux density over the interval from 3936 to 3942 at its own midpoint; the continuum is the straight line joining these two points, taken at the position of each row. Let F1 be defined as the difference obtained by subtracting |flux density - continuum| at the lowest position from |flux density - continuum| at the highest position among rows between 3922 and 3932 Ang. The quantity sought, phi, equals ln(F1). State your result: -2.8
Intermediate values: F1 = 0.06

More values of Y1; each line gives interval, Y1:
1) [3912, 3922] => 149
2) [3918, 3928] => 146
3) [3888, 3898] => 169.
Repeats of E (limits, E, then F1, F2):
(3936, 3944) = 0.993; 27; 27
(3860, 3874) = 0.993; 39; 39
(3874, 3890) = 1.019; 36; 36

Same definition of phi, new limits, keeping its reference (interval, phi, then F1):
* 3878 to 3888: 0.1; 1.11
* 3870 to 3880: 0.3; 1.37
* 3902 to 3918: -0.8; 0.45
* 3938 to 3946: 0.6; 1.82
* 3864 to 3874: -2.8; 0.06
